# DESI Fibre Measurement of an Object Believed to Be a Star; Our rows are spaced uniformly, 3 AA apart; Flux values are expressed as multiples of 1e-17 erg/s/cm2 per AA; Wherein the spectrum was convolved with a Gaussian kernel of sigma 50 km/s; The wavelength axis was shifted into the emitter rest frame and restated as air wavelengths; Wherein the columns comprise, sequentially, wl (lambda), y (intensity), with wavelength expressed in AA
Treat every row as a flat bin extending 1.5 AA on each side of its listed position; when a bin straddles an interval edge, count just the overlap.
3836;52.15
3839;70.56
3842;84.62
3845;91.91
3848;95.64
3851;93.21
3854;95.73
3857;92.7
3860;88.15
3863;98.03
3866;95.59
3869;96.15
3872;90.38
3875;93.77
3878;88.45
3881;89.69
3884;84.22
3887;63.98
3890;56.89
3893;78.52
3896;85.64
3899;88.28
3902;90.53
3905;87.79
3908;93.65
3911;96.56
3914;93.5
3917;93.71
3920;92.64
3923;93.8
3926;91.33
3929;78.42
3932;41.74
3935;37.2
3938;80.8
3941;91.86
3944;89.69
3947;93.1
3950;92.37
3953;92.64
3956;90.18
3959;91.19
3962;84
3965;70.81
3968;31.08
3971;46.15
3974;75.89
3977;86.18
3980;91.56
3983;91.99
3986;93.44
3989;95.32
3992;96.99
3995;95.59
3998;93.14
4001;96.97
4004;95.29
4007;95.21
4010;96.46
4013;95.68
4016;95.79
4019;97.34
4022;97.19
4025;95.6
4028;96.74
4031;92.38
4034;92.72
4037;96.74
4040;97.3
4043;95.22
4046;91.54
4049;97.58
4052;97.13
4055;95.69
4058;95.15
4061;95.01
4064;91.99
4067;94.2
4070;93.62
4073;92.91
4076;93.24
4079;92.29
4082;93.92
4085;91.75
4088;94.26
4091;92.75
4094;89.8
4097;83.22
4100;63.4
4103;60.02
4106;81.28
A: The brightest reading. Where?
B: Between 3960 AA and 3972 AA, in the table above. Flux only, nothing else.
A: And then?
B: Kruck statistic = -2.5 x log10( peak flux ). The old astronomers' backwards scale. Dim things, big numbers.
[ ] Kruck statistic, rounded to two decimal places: -4.81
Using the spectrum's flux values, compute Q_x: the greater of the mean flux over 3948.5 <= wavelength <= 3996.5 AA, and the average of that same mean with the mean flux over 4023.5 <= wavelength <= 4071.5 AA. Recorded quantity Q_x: 88.9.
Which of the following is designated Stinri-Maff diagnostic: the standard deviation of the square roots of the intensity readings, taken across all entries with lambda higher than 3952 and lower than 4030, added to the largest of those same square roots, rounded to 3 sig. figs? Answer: 10.9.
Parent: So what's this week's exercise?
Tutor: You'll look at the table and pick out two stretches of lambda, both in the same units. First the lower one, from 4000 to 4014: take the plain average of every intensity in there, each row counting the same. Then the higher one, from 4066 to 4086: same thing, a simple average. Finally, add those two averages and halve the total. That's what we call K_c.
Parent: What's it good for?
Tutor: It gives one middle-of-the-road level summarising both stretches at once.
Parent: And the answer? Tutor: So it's 94.5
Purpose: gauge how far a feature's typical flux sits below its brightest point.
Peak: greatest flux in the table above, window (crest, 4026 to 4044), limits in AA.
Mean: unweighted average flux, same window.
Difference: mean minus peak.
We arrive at -2.1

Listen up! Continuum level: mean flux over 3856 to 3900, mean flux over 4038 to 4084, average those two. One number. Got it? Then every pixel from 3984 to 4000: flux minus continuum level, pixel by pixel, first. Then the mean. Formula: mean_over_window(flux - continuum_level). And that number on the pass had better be 4.7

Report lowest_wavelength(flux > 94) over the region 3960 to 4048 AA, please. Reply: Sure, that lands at 3989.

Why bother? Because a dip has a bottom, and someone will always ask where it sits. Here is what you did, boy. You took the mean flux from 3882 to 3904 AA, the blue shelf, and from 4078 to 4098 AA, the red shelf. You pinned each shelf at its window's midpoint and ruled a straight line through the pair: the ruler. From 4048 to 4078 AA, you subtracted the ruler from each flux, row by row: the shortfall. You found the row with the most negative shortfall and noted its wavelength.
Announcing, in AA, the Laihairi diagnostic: 4064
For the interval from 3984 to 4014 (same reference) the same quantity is 3998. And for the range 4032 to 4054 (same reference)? 4046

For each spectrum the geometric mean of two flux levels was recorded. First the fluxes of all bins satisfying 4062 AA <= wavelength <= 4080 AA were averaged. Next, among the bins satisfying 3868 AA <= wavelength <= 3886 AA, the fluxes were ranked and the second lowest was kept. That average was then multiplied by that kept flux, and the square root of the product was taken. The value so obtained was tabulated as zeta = 91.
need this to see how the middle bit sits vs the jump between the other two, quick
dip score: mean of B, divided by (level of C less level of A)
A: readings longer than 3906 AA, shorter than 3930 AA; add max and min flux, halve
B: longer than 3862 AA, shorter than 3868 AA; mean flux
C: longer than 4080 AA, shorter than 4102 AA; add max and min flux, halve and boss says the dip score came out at -11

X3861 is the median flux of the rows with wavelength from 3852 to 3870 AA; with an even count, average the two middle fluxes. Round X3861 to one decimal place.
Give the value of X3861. 95.7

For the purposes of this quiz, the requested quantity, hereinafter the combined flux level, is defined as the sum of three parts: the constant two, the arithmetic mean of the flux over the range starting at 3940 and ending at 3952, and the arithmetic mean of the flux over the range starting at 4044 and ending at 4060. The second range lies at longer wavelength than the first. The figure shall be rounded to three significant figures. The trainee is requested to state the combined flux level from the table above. 189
